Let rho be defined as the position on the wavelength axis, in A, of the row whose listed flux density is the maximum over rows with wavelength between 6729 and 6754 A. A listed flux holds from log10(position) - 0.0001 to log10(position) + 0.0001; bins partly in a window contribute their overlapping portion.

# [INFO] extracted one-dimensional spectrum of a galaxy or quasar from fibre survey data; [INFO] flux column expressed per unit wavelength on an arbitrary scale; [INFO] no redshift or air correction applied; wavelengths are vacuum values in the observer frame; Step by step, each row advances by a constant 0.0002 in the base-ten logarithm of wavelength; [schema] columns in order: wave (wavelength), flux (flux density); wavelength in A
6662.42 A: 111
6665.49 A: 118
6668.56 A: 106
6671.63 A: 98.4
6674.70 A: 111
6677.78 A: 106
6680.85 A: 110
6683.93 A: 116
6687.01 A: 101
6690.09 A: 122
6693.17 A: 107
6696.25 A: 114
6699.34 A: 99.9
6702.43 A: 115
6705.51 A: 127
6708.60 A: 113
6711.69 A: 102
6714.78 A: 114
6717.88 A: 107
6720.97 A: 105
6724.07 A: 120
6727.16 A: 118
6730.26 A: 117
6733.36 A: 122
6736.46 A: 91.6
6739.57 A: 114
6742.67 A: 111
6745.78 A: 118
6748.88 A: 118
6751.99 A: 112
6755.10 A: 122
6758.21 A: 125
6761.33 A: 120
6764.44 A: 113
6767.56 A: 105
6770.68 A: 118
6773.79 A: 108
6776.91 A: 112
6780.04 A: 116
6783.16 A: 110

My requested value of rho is 6733.36 A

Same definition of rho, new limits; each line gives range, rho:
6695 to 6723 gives 6705.51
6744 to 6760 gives 6758.21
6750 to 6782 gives 6758.21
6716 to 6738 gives 6733.36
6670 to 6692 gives 6690.09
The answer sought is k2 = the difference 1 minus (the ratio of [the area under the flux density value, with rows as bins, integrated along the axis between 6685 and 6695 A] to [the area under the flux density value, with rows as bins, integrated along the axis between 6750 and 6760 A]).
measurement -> 0.08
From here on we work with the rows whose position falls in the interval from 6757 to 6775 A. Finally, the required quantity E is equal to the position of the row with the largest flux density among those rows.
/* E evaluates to 6758.21 A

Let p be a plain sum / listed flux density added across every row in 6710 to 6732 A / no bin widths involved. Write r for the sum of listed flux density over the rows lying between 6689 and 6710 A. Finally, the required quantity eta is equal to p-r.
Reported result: -15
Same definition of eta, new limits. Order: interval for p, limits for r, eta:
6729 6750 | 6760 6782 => 0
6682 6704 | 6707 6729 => -4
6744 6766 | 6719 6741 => 40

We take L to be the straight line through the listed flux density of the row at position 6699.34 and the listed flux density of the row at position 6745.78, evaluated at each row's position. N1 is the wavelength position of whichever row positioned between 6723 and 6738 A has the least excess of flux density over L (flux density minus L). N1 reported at 6736.46 A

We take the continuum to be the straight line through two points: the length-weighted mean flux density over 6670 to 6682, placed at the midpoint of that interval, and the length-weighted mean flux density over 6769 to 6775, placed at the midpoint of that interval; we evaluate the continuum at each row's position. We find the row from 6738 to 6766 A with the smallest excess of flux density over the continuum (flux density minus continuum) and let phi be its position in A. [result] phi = 6742.67 A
